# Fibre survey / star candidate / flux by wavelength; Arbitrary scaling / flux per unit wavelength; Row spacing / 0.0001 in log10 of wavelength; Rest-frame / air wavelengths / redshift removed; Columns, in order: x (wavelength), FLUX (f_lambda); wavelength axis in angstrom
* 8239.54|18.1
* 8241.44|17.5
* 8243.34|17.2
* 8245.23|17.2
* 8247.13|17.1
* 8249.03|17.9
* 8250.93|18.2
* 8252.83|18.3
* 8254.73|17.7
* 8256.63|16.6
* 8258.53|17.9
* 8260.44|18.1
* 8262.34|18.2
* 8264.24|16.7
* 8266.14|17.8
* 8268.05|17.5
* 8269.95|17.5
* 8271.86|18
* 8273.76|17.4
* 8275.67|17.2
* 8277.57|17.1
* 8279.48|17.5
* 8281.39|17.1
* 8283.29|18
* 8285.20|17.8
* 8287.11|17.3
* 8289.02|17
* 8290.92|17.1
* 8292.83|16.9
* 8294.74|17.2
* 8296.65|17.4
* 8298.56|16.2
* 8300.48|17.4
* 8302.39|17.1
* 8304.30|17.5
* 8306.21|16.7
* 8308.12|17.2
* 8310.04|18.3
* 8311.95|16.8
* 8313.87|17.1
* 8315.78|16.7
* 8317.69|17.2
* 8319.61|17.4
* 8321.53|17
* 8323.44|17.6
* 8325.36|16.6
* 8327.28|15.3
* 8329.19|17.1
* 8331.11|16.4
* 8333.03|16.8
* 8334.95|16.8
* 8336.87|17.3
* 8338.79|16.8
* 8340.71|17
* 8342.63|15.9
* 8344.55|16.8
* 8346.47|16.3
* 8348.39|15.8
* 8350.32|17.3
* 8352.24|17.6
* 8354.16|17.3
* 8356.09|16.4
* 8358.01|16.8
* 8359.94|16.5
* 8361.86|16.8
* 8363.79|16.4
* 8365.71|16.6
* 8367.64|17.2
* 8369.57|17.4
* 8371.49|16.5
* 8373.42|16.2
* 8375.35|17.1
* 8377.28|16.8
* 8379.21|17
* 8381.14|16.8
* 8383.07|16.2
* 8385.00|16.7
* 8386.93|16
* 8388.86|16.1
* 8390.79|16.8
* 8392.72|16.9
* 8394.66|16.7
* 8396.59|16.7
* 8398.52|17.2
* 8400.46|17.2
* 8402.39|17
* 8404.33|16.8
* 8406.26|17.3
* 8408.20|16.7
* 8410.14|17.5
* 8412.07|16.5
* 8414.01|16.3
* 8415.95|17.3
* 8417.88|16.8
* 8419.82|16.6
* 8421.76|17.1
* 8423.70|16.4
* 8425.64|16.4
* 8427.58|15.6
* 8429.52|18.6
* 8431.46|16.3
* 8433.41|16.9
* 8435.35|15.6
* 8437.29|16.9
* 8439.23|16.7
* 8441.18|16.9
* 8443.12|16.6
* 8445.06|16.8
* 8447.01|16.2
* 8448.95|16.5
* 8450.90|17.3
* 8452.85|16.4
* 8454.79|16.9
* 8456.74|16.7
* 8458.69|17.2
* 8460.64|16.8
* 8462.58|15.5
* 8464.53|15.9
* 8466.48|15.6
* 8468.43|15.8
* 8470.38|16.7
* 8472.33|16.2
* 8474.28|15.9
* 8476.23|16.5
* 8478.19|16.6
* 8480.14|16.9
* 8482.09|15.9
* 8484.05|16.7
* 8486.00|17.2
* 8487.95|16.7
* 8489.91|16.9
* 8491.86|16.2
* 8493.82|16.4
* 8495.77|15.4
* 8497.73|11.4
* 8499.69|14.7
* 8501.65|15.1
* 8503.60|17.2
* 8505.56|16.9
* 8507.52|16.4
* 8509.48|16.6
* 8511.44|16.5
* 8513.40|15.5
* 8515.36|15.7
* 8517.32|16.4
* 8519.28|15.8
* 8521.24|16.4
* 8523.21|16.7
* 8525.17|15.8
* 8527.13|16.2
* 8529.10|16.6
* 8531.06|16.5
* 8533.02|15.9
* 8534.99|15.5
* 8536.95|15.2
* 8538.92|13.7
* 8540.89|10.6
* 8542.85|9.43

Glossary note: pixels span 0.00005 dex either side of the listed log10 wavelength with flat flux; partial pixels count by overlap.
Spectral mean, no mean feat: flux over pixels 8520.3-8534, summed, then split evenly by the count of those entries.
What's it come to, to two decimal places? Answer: 16.30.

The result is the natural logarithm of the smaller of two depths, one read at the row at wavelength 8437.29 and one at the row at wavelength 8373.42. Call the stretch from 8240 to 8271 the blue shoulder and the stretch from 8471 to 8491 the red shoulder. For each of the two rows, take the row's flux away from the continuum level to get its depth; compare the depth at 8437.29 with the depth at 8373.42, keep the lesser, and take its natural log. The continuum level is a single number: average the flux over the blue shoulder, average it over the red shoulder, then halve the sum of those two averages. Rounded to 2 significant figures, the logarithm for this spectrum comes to -1.8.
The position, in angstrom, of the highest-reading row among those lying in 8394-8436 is 8429.52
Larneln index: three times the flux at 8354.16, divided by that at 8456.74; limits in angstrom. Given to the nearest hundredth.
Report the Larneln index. 3.11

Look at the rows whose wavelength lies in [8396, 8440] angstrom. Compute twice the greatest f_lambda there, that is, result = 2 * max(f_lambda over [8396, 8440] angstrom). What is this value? 37.2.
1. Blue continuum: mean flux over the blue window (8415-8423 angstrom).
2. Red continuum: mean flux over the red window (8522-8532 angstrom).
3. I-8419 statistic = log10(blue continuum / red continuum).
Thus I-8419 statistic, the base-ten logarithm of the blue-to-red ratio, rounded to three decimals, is 0.015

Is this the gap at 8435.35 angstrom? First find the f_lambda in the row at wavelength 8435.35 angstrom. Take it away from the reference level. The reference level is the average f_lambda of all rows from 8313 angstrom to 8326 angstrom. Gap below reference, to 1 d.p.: 1.5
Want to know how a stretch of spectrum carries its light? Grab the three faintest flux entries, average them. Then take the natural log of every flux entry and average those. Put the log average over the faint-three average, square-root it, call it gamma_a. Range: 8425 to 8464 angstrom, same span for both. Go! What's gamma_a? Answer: 0.425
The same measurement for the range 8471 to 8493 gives 0.419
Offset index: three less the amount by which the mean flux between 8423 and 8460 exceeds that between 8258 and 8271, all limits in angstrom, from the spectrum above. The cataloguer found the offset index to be 4.0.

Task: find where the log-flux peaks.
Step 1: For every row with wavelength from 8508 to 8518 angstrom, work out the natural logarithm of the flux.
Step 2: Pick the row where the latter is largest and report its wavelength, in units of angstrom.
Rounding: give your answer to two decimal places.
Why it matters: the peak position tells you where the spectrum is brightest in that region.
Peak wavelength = 8509.48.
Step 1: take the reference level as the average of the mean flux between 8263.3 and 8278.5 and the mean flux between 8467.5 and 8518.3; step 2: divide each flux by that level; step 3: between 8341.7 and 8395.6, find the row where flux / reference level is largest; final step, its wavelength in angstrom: 8352.24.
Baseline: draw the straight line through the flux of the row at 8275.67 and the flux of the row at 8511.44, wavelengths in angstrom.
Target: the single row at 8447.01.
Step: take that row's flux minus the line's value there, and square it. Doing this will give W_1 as 0.24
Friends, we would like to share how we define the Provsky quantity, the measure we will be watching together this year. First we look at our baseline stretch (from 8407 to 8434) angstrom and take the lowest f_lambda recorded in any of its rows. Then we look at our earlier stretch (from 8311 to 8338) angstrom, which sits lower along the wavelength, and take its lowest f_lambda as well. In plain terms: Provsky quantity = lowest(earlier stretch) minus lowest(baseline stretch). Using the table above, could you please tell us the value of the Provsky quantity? -0.30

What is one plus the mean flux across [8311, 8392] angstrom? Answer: 17.7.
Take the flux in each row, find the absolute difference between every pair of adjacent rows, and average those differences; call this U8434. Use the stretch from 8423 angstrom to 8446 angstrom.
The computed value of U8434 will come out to 0.93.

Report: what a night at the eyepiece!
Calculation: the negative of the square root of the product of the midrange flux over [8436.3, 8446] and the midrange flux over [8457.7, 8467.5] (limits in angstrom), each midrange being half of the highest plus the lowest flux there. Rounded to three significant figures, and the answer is -16.5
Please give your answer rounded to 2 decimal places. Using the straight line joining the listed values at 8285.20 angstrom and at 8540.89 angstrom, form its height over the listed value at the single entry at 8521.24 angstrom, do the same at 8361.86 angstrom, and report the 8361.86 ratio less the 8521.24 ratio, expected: 0.25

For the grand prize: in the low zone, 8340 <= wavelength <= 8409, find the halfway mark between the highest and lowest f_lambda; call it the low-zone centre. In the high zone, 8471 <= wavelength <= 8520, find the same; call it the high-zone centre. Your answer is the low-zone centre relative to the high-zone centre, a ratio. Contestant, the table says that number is 1.168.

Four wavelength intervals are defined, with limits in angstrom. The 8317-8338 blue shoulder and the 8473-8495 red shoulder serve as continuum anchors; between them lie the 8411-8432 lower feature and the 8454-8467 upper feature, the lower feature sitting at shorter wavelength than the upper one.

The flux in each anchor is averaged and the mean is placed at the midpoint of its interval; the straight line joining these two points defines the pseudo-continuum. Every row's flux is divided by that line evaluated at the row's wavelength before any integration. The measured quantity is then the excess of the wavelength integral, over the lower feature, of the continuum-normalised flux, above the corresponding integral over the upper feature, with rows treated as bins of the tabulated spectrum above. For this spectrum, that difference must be 8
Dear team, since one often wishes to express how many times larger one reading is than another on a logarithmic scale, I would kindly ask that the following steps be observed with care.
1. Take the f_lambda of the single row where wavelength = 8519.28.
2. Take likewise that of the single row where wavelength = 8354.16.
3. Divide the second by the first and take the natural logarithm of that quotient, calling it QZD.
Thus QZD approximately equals 0.09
